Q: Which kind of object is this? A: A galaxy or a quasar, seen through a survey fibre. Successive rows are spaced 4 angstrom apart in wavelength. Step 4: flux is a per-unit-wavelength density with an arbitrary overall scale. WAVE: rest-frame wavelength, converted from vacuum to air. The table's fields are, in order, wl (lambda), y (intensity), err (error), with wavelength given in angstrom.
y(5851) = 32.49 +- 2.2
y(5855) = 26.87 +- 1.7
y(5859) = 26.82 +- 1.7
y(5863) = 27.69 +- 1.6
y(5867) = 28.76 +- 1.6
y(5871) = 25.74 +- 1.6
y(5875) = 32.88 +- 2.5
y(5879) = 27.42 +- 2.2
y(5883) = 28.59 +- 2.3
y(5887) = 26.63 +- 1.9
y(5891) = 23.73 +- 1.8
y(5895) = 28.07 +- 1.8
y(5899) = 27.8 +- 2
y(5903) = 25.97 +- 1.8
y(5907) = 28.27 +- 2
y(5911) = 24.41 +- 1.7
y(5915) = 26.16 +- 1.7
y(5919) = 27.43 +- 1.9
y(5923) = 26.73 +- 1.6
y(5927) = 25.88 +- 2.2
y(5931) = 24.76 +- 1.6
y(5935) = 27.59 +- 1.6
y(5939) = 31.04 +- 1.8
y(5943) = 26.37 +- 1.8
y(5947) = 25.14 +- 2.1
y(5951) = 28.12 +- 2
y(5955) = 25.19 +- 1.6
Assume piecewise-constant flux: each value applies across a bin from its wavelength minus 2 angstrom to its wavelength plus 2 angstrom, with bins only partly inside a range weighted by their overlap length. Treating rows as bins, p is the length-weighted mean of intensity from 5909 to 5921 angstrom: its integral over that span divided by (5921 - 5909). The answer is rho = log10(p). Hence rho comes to 1.41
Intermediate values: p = 26.0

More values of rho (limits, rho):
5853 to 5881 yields 1.45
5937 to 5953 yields 1.44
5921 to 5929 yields 1.42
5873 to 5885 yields 1.47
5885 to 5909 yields 1.43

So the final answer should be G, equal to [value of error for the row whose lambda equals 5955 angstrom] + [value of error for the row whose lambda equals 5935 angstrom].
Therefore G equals 3.2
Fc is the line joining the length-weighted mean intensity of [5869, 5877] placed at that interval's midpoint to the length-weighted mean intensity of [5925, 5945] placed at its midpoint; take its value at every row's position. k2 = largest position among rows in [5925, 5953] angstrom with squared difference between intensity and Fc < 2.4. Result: 5943 angstrom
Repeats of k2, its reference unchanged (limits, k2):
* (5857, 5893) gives 5883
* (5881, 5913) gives 5907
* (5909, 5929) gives 5927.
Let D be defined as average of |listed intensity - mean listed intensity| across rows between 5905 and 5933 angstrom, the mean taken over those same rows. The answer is 1.1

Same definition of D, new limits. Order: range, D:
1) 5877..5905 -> 1.2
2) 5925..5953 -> 1.7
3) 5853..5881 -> 1.6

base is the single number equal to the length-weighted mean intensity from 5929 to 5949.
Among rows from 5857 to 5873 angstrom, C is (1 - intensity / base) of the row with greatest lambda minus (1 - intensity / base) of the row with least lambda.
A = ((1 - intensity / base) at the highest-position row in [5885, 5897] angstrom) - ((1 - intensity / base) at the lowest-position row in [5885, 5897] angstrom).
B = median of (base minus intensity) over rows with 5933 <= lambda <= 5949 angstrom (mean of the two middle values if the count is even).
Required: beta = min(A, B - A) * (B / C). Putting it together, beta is 0.0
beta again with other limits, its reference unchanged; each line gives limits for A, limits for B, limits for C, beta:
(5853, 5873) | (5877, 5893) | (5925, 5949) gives 0.1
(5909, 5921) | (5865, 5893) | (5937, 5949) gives 0.7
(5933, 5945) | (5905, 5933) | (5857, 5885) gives -0.6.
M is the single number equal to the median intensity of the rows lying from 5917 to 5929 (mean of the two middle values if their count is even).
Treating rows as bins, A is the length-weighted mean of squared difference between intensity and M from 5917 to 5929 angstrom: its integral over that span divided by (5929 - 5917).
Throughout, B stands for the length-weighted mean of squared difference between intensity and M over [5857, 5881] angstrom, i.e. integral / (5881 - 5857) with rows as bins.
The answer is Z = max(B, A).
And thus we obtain 7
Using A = 0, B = 7.39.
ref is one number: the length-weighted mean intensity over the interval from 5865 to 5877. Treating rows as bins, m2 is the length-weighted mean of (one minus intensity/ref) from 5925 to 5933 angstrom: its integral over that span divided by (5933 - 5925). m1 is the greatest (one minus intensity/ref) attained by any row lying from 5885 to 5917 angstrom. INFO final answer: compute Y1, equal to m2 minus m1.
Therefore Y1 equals -0.055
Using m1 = 0.19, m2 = 0.131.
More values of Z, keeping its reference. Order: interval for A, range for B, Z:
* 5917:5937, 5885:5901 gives 3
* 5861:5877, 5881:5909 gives 11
